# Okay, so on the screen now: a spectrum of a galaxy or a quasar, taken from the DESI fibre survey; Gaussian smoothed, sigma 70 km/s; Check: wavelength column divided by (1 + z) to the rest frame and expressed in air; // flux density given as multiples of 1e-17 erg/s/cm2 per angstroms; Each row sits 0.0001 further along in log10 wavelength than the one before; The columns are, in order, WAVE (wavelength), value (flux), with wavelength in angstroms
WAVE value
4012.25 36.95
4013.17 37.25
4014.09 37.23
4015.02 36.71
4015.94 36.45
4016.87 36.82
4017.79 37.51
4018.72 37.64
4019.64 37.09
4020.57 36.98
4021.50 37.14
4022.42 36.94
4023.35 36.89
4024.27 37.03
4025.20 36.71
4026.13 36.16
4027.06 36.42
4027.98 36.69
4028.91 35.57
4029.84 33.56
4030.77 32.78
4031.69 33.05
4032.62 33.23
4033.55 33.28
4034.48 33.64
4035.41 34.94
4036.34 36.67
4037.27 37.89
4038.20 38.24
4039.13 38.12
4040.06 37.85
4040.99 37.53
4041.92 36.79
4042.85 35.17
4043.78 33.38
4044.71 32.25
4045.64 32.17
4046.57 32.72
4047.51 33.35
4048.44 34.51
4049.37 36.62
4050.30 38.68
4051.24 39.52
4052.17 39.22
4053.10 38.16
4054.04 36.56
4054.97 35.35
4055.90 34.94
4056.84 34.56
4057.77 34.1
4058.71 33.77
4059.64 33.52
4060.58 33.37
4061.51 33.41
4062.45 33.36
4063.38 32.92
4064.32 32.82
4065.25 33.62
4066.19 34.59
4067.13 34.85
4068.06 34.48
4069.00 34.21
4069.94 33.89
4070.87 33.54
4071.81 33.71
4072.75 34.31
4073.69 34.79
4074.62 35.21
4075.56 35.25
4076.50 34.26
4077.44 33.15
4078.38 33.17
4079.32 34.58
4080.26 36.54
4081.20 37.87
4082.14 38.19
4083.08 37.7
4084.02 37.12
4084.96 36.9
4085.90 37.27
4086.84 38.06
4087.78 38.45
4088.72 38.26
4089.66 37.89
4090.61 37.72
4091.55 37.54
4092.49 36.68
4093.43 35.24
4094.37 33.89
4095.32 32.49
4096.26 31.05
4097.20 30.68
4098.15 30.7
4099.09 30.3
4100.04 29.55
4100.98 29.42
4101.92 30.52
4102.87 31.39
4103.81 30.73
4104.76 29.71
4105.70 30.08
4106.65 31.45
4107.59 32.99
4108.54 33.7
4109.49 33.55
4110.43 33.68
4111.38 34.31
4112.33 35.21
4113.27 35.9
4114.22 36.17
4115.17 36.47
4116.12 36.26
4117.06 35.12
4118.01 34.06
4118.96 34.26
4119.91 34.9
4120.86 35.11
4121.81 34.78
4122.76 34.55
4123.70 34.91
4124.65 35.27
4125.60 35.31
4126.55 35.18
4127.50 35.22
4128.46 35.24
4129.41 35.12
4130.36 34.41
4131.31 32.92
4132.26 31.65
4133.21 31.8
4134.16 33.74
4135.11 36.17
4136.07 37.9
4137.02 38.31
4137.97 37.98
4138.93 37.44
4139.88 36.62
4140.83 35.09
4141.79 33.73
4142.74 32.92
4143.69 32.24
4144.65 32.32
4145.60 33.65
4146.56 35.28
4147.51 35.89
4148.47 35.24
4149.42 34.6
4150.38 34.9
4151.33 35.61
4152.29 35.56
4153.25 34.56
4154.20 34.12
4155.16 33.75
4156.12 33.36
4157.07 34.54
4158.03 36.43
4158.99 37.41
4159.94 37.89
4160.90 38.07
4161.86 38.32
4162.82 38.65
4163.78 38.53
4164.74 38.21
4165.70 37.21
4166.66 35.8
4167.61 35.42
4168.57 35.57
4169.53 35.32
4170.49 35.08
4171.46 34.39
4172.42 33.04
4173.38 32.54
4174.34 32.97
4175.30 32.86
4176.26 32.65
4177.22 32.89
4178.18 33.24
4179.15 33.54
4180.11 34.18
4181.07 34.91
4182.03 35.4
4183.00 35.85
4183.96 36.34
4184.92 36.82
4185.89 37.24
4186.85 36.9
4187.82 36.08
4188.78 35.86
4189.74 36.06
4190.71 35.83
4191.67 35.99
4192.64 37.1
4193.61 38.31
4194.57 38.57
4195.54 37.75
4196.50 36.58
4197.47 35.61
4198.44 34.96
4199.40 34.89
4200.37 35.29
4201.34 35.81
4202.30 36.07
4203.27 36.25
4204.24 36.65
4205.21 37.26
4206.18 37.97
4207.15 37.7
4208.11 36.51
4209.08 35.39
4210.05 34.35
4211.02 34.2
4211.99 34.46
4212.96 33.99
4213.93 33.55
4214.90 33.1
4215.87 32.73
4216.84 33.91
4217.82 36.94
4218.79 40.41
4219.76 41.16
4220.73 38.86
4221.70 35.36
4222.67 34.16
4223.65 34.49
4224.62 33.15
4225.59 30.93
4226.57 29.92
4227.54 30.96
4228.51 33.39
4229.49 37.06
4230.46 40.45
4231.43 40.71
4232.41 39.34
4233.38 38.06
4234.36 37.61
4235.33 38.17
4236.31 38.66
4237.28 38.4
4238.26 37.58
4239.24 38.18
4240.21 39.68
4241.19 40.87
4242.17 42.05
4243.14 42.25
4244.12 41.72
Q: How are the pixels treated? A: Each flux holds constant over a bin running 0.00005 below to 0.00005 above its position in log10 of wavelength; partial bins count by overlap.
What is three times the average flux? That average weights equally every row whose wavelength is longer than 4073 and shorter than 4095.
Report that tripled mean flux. 109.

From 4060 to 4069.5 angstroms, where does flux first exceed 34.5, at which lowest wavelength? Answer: 4066.19 angstroms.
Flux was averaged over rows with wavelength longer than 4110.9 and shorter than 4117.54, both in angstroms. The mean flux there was 35.6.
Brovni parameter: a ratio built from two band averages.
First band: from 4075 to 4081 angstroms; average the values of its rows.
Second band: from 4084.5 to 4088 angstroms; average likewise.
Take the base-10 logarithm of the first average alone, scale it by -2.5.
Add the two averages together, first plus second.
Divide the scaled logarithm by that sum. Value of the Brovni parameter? -0.0533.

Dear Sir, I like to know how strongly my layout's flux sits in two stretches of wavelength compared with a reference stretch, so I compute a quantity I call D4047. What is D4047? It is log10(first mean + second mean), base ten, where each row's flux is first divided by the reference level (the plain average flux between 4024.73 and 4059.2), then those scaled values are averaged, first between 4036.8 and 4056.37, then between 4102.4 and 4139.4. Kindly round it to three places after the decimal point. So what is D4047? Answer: 0.298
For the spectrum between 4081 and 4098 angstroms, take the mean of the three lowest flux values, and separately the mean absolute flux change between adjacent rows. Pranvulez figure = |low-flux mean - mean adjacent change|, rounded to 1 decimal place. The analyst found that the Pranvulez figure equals 30.8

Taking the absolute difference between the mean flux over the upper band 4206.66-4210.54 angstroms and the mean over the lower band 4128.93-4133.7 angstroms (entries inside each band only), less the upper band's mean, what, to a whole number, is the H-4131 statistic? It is -33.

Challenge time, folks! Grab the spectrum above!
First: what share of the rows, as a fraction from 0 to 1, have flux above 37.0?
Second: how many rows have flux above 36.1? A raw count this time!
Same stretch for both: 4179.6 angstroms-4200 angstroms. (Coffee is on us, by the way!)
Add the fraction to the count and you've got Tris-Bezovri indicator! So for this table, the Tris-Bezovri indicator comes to 9.2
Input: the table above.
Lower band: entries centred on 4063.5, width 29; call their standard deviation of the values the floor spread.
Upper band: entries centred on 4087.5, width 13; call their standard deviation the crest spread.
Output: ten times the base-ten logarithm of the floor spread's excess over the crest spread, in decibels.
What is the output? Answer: 0.0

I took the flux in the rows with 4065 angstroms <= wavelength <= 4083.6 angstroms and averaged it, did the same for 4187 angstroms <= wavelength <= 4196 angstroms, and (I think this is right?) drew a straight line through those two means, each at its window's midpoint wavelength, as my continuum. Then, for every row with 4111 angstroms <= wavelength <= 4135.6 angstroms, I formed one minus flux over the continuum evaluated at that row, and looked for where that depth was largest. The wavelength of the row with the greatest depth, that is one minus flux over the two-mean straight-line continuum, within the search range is 4132.26 angstroms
